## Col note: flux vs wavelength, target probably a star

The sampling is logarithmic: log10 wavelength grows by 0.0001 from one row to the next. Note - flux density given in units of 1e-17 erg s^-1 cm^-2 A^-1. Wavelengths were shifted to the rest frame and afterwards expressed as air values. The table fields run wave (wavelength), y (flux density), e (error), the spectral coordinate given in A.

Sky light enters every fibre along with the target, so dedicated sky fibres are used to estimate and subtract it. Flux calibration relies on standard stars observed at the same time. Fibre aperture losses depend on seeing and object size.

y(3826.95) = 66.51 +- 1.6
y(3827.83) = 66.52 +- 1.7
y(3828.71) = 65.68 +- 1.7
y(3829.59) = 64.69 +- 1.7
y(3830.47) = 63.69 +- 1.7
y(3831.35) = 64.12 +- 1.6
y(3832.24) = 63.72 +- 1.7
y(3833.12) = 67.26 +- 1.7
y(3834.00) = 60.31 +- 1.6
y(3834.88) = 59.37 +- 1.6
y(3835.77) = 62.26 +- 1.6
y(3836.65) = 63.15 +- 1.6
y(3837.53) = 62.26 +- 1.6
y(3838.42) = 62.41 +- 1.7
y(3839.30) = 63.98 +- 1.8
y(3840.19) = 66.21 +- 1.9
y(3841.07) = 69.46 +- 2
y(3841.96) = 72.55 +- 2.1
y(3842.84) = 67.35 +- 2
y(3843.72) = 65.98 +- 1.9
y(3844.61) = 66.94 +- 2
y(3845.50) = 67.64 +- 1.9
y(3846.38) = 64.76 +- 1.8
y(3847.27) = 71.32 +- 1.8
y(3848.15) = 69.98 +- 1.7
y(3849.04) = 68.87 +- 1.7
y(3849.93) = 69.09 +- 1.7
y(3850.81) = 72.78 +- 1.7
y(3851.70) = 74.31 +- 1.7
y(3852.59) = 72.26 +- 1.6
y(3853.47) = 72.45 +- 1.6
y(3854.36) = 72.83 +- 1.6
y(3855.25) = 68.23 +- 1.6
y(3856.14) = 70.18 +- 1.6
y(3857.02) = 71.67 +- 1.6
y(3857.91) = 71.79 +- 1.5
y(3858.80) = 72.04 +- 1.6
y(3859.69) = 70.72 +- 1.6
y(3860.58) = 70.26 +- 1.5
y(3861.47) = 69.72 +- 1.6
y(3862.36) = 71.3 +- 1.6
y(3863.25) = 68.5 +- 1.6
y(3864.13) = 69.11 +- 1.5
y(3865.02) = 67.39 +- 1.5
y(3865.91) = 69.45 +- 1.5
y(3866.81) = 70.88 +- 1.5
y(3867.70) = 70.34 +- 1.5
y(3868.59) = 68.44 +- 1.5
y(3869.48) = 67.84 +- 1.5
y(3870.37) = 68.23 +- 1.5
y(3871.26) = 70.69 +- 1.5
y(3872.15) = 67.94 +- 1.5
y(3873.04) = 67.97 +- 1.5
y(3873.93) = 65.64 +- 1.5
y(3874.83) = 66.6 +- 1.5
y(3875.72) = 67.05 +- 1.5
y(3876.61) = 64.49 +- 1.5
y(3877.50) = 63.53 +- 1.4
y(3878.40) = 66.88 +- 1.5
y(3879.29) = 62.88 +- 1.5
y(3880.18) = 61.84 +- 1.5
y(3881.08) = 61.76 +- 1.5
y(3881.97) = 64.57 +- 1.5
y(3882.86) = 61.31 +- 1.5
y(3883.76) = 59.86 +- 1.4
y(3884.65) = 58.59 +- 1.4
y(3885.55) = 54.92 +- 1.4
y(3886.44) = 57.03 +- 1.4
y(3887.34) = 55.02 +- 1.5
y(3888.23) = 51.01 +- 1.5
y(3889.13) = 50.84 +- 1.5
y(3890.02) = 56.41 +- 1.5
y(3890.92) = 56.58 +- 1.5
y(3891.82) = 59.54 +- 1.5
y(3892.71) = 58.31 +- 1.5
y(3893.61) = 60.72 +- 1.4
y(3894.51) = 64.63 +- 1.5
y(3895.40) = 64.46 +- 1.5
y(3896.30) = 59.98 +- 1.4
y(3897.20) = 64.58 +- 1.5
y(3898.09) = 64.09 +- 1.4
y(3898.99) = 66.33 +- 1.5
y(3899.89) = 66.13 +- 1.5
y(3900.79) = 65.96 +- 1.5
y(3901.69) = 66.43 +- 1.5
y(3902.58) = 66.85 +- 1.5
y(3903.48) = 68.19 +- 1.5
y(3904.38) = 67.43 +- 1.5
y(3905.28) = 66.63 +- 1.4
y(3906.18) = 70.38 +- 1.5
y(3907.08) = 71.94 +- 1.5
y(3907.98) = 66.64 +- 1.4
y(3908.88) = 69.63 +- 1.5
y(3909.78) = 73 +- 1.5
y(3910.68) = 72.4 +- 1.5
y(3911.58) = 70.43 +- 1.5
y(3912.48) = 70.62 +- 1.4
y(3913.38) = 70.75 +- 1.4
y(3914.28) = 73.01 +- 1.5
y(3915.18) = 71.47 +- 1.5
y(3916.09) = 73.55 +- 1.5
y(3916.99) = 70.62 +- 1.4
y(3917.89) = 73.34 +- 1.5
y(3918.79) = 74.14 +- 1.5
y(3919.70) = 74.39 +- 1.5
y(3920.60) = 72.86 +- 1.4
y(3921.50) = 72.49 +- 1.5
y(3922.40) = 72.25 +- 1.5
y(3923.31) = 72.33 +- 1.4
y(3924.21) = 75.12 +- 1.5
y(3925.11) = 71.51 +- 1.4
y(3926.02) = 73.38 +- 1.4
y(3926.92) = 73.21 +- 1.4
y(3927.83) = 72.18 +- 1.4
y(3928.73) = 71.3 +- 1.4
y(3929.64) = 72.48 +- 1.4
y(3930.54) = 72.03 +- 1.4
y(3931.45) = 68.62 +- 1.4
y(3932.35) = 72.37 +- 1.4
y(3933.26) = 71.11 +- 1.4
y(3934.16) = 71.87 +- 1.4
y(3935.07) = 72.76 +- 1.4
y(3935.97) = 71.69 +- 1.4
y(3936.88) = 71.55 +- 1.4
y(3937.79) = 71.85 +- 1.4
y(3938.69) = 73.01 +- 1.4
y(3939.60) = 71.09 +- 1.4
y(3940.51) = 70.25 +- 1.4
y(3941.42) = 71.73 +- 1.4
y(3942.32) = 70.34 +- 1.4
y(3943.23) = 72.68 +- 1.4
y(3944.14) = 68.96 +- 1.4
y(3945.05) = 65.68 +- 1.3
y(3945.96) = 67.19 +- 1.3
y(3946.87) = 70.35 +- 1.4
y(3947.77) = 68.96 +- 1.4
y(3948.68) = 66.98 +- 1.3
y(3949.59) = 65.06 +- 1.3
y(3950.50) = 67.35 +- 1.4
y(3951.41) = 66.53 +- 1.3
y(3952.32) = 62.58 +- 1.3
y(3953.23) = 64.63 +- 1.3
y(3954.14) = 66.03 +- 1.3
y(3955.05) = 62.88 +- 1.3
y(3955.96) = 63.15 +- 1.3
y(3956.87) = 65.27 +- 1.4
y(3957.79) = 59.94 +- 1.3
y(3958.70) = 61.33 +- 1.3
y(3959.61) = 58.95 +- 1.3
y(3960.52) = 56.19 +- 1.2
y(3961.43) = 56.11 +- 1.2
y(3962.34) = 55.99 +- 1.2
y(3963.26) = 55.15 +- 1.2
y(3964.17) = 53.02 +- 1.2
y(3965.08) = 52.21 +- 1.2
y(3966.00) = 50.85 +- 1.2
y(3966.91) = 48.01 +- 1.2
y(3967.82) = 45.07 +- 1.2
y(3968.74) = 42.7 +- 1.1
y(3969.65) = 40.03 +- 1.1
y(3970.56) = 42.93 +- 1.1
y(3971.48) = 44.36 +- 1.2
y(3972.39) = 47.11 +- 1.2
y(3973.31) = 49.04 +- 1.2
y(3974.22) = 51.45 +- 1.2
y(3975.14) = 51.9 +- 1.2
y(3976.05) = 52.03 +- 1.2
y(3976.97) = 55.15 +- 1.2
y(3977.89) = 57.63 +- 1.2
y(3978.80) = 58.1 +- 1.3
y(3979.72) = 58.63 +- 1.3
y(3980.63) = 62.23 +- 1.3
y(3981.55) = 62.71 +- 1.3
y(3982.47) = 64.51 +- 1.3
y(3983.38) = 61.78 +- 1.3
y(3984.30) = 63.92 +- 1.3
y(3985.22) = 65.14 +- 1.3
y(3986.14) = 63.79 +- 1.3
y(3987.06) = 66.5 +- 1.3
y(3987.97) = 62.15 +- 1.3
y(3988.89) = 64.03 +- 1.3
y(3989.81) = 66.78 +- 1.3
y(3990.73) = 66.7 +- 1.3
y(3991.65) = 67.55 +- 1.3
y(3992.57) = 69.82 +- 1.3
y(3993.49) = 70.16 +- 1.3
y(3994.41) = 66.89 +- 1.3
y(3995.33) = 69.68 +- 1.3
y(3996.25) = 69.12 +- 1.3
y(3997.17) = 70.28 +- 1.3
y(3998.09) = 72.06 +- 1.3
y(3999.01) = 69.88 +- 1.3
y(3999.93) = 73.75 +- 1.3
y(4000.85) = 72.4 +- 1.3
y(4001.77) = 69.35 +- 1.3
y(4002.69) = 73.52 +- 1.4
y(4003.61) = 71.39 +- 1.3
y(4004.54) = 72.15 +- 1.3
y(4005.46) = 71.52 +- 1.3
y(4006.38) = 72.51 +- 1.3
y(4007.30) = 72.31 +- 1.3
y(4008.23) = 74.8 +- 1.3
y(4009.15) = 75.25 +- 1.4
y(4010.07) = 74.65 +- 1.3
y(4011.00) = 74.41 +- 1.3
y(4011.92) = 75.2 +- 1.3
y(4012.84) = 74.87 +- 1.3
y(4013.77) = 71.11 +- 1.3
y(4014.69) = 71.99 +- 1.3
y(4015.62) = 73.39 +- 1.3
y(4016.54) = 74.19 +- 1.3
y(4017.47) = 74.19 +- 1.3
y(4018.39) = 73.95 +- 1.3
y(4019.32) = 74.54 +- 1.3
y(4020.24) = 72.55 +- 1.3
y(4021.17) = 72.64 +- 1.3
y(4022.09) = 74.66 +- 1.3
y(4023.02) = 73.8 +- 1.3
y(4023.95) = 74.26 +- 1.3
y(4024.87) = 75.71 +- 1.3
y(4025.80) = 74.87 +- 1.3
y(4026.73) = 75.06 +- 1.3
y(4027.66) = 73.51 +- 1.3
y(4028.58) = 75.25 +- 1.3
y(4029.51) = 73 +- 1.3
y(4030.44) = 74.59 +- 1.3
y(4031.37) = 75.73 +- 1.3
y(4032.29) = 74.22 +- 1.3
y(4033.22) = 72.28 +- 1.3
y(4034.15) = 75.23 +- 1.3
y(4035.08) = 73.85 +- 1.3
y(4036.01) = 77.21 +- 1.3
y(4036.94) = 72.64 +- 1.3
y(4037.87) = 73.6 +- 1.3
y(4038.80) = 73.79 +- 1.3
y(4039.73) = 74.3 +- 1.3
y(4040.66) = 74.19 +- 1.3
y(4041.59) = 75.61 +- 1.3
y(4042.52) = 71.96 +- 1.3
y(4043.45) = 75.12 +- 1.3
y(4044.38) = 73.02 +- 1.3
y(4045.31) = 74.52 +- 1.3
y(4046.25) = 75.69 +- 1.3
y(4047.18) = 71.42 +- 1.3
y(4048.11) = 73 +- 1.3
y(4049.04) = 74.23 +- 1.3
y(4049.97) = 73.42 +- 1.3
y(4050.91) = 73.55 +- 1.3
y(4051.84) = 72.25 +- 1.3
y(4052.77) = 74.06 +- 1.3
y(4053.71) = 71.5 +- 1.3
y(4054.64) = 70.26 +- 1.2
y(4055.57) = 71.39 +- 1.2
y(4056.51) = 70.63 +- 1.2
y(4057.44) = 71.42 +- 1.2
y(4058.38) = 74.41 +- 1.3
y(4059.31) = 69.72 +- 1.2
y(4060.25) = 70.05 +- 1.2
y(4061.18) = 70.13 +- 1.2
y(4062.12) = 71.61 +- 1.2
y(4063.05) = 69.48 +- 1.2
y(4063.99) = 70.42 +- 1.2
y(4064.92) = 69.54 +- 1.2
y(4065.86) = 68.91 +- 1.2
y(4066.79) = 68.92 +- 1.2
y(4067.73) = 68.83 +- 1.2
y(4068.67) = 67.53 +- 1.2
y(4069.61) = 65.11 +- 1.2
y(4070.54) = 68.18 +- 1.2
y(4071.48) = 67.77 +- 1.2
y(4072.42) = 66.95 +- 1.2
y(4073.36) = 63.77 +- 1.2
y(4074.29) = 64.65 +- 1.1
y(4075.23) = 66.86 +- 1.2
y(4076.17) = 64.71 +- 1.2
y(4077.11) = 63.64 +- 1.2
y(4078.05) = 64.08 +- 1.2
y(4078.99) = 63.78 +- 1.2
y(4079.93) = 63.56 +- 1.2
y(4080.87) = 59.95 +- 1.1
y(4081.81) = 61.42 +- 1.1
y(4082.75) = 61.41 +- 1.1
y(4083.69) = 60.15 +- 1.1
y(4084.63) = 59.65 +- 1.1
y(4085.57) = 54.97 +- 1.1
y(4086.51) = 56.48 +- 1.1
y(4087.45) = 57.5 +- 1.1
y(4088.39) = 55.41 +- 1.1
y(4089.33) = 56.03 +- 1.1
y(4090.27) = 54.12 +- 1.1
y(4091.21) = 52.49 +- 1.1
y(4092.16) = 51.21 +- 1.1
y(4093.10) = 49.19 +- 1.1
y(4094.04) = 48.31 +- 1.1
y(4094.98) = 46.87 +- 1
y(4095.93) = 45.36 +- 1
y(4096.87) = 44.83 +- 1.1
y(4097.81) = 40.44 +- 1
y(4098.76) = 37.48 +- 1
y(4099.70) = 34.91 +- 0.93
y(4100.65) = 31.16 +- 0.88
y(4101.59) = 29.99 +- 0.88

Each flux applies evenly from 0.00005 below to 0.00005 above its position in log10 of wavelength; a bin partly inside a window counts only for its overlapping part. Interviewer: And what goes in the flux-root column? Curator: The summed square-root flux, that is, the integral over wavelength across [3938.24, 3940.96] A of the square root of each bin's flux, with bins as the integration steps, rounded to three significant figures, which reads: 23.0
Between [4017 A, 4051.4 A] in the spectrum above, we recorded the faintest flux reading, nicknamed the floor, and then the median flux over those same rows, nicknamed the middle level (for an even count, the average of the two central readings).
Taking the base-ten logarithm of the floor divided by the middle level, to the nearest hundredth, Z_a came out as -0.02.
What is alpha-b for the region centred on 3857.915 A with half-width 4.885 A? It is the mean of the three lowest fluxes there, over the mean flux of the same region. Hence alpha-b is 0.98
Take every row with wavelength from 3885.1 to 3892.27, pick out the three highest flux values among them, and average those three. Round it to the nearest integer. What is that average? 58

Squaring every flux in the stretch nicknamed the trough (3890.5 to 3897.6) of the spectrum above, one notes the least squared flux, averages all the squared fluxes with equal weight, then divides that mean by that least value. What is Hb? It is 1.17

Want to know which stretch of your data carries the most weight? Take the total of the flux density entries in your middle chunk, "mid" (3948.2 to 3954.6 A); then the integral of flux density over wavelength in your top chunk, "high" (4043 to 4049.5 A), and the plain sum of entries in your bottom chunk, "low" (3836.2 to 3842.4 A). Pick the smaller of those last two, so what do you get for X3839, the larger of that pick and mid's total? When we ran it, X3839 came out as 460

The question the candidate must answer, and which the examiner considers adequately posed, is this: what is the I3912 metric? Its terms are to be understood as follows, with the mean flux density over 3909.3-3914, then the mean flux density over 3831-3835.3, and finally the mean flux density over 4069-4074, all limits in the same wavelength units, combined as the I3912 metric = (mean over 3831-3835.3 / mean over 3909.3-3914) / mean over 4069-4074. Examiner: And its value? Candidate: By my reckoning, 0.0133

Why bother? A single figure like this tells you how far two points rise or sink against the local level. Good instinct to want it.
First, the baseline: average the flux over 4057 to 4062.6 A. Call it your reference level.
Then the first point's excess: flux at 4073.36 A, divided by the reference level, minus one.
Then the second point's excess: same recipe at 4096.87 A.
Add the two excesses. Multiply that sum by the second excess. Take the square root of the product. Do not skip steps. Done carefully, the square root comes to 0.42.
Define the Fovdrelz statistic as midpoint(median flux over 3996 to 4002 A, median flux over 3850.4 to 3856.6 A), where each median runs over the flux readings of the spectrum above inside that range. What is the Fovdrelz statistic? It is 71.4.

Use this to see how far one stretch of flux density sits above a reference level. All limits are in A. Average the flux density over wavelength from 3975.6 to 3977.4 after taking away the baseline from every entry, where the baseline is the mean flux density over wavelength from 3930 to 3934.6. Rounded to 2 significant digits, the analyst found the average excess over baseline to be -18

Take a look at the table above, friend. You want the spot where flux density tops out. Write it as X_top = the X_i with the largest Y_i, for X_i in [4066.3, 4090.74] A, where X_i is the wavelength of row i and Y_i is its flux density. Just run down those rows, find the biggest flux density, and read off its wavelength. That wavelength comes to 4066.79 A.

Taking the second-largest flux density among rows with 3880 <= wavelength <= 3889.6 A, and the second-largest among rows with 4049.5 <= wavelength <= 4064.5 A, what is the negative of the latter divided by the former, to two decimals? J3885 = -1.20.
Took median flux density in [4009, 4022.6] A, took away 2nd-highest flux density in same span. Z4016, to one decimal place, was -1.0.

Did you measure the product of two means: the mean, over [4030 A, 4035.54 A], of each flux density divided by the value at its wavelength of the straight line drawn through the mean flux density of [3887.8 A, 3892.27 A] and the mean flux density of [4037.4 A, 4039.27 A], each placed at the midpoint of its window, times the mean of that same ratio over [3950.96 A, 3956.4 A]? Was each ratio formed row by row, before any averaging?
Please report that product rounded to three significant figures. 1.04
